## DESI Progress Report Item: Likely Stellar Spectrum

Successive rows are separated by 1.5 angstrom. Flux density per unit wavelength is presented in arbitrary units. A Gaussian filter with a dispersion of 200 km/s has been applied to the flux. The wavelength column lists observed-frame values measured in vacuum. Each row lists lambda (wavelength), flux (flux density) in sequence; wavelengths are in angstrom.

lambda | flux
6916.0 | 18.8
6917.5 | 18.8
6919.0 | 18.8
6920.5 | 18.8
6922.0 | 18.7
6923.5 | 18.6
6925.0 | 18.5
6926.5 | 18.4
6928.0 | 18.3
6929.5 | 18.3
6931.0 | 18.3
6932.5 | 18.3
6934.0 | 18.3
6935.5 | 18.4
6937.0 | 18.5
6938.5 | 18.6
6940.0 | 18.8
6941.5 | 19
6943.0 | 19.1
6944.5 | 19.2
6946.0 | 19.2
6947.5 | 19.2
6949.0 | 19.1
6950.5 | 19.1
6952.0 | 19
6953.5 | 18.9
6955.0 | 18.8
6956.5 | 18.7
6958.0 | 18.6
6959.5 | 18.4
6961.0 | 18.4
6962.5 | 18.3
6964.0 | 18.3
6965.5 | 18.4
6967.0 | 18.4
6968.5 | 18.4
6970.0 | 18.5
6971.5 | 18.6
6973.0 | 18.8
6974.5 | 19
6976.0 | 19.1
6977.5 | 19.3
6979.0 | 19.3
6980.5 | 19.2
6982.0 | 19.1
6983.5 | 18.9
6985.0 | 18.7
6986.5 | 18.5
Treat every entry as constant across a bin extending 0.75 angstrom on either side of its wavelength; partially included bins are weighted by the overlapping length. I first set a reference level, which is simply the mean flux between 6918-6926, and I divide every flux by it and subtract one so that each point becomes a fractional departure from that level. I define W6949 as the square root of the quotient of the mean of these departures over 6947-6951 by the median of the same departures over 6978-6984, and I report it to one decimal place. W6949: 1.0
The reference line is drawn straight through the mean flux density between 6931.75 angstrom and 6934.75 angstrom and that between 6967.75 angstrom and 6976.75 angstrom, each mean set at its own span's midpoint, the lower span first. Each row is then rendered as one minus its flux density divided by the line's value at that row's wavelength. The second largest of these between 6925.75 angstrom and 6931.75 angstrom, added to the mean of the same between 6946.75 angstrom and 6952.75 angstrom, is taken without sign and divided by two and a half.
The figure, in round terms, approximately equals 0.014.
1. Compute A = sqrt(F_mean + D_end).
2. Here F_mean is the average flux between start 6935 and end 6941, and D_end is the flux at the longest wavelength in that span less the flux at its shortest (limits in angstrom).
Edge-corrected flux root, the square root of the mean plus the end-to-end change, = 4.36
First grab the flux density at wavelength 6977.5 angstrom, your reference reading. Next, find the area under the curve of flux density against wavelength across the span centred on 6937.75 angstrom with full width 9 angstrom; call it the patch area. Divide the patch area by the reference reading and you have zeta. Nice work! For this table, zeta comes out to 8.67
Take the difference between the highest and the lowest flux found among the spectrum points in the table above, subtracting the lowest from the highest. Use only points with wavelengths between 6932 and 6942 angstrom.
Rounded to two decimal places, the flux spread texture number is 0.70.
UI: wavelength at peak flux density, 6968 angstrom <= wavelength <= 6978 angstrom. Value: 6977.5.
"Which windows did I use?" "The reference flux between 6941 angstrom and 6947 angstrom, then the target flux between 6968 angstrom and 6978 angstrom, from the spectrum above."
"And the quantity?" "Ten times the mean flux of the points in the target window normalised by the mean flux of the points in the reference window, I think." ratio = 9.8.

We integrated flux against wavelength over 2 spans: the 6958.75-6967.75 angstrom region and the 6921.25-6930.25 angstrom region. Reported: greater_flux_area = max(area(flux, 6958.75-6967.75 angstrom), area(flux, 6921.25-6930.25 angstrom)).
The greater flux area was 166.2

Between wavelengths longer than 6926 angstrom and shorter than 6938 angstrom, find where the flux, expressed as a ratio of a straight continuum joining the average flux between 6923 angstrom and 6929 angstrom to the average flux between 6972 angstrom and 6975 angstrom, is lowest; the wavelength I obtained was 6934.0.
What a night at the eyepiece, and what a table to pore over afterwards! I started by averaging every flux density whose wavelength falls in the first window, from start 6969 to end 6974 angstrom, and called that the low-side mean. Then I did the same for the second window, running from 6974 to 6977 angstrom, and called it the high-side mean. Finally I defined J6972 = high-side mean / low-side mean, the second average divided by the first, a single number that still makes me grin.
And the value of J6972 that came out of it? 1.02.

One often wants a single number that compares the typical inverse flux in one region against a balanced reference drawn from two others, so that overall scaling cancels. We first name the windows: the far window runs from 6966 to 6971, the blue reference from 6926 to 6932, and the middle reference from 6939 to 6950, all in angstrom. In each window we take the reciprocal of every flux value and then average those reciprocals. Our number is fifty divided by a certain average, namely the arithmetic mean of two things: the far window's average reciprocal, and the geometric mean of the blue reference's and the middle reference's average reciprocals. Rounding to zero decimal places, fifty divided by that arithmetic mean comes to 928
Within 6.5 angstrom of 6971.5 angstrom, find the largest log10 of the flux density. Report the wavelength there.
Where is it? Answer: 6977.5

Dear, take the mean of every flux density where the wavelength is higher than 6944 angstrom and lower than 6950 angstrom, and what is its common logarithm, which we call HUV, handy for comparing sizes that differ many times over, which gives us 1.28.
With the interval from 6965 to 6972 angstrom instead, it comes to 1.27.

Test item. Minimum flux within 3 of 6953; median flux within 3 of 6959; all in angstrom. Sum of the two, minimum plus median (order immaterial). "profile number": 37.3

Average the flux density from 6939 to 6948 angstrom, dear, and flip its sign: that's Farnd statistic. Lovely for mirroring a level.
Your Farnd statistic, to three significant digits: -19.1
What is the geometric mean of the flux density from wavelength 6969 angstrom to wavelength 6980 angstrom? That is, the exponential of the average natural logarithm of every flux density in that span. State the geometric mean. 18.9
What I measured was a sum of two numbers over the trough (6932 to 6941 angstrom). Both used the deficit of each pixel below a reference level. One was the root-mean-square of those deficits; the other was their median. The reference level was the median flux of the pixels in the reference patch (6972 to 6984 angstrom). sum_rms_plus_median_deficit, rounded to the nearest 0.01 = 1.29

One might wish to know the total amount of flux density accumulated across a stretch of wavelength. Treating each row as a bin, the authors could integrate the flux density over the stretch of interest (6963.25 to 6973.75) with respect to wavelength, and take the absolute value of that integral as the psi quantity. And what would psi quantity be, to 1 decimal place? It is 194.1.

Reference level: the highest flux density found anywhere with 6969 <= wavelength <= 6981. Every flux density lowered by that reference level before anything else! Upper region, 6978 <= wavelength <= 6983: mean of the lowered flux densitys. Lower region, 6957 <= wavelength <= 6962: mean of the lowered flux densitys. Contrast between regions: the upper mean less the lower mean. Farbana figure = 0.7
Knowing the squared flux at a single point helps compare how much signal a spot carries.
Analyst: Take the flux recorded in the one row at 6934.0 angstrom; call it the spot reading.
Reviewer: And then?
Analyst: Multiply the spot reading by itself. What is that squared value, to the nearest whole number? 335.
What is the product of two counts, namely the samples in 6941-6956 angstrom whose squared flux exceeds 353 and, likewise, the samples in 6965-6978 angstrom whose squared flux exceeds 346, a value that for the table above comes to 40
